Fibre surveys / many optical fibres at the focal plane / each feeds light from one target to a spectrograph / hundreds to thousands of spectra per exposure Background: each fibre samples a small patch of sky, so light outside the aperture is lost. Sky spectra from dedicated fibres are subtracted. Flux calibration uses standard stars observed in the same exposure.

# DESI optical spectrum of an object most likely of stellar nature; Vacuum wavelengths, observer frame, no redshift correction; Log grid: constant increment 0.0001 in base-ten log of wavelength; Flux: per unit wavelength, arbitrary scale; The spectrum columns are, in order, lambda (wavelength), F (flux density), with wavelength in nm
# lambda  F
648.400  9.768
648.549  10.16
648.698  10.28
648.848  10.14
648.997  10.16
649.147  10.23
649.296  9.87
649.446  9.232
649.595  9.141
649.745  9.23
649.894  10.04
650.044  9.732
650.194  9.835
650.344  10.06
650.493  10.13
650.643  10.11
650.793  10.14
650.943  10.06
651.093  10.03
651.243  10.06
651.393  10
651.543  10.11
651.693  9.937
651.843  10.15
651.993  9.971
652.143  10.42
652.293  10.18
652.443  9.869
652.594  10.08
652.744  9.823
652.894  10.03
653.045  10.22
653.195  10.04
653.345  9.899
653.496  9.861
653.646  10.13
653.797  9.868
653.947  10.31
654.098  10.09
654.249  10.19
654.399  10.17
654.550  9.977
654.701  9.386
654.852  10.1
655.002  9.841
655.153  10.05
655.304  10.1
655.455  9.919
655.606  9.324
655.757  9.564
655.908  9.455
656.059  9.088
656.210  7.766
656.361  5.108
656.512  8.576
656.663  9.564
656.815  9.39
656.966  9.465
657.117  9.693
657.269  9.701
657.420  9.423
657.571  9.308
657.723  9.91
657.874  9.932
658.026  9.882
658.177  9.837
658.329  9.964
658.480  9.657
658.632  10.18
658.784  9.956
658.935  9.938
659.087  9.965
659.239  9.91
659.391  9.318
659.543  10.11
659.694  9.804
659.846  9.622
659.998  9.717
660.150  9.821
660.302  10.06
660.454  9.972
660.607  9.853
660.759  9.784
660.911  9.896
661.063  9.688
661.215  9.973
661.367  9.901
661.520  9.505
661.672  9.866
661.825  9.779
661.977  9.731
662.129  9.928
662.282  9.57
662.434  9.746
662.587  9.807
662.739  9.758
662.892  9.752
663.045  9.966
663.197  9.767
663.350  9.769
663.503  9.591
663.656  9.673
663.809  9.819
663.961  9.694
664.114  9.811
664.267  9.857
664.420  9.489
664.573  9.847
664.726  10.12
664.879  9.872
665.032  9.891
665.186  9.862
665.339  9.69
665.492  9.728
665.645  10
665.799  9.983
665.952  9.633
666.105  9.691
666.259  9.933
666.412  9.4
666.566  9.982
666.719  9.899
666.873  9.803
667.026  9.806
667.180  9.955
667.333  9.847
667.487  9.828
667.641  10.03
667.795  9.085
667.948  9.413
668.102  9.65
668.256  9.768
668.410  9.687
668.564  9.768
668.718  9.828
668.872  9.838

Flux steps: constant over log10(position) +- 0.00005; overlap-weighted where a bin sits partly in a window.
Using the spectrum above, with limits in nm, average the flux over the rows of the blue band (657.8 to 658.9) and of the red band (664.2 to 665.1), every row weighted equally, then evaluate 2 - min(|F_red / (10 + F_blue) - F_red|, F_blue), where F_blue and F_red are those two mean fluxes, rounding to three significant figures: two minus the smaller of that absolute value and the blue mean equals -7.35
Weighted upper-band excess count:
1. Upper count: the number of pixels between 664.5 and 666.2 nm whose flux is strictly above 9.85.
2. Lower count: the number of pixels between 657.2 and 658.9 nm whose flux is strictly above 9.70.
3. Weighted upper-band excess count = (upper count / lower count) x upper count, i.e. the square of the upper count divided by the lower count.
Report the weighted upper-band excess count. 4.5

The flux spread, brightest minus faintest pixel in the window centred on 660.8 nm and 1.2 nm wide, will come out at 0.4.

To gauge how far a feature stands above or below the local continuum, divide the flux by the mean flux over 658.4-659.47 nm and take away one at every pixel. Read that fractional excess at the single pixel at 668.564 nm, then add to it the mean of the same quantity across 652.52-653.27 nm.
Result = 0.012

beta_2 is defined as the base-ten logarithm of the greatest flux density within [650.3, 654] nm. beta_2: 1.02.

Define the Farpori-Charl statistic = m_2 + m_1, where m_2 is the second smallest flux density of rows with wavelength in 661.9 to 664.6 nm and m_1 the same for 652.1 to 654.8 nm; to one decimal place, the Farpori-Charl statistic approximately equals 19.4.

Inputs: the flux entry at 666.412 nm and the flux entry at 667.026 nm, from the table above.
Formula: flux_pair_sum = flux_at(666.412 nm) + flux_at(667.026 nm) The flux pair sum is 19.2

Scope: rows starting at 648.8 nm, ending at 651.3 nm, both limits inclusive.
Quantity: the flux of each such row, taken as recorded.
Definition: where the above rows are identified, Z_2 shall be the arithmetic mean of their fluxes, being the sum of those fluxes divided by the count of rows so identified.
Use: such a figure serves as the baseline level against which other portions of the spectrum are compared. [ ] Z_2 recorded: 9.9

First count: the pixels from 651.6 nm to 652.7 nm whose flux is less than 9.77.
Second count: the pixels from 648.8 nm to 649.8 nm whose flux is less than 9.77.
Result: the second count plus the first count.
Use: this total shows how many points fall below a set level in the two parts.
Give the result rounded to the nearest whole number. 3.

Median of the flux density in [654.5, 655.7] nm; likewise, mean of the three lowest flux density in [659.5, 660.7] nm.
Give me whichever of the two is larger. 9.9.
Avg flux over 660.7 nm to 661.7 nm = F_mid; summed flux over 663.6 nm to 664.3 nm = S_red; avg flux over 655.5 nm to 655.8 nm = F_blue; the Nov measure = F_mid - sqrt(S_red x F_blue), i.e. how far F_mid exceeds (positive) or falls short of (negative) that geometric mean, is -11.7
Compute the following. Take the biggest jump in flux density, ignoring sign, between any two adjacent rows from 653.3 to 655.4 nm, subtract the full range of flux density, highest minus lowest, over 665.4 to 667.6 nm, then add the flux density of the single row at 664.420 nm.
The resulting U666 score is 9.6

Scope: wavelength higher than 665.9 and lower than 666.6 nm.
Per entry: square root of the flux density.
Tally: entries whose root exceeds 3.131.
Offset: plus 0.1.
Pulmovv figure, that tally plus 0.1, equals 2.1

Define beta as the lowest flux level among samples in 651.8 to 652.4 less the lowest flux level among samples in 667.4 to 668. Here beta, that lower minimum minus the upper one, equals 0.9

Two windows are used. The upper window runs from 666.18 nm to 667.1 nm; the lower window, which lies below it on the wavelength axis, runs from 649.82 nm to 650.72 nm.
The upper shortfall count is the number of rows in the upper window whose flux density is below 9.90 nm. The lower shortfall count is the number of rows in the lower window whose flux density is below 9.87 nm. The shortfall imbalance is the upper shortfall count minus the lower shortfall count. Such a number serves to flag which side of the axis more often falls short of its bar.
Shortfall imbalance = 2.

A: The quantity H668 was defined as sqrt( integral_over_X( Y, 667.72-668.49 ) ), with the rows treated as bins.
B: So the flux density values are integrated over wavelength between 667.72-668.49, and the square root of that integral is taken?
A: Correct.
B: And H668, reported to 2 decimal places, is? 2.71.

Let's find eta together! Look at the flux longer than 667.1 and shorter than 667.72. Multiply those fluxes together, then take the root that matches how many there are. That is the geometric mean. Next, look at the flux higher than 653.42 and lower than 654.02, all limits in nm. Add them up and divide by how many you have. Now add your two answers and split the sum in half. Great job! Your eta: 10.0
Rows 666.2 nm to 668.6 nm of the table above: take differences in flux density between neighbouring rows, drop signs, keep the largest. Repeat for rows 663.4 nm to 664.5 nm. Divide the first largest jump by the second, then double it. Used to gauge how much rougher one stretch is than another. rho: 5.1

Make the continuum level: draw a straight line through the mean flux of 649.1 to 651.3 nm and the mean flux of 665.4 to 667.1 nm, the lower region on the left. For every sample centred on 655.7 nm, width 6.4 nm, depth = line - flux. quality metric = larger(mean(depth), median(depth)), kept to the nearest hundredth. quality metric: 0.20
